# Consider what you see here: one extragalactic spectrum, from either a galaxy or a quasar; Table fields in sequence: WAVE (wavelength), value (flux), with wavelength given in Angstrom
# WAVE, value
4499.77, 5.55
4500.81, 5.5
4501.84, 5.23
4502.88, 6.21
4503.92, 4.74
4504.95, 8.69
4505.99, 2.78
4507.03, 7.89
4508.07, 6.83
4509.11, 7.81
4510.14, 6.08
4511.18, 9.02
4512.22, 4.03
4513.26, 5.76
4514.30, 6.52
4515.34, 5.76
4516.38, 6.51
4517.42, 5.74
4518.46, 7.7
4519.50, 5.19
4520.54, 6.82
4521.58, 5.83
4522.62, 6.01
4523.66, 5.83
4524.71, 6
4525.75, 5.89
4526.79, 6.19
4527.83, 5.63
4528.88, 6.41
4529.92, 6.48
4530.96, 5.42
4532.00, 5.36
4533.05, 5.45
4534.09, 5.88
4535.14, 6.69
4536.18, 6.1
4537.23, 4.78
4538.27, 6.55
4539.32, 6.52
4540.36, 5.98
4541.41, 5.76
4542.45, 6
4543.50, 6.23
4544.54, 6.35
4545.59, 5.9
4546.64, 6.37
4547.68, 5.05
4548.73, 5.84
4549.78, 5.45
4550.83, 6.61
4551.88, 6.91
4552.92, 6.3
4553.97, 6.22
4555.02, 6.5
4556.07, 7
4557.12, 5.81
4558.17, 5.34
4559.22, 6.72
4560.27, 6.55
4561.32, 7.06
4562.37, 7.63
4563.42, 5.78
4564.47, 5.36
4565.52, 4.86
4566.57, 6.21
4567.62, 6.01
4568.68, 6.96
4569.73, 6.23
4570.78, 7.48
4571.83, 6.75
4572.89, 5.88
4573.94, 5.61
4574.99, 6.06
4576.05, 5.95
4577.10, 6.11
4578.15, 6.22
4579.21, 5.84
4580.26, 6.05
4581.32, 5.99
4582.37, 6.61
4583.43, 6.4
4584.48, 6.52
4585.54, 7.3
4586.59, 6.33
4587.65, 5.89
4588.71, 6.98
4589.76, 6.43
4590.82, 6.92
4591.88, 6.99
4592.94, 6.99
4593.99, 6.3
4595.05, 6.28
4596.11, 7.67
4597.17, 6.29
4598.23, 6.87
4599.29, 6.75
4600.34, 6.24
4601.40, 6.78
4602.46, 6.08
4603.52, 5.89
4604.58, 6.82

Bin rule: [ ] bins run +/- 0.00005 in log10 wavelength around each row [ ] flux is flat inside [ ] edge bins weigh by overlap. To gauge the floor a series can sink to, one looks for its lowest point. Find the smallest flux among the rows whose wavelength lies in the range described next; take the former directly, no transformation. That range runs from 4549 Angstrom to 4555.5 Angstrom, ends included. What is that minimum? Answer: 5.45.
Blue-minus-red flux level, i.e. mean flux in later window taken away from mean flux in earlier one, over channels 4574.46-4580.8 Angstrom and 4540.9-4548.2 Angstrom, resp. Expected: -0.1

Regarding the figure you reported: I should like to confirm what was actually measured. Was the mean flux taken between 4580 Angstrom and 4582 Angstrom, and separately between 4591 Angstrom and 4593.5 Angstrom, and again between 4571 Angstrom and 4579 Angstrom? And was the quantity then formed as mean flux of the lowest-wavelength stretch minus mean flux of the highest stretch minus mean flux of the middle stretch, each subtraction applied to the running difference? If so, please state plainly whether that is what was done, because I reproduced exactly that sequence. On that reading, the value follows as -6.9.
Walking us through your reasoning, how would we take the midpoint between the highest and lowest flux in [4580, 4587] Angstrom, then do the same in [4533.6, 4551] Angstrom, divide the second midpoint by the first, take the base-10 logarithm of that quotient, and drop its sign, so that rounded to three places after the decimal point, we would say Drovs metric 0.064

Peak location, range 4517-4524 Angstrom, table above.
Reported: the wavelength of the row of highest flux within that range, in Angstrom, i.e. 4518.46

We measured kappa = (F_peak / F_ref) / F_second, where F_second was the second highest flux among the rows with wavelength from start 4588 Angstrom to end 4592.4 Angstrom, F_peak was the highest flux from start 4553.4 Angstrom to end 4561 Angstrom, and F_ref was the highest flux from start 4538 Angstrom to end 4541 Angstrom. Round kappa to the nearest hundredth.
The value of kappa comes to 0.15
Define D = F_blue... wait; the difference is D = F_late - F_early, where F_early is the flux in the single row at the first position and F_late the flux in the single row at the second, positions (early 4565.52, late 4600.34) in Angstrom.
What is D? 1.4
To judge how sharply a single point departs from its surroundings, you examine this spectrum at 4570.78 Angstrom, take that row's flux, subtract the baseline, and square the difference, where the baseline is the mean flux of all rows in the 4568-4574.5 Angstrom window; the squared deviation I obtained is 1.0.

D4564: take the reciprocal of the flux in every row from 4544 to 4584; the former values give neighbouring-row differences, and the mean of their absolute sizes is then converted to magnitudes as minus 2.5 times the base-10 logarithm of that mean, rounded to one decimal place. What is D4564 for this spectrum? 4.5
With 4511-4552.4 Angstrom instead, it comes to 4.1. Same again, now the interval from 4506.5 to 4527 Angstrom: 3.7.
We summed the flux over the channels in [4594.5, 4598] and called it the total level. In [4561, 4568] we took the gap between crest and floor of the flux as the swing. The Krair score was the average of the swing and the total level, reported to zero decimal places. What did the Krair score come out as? 12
